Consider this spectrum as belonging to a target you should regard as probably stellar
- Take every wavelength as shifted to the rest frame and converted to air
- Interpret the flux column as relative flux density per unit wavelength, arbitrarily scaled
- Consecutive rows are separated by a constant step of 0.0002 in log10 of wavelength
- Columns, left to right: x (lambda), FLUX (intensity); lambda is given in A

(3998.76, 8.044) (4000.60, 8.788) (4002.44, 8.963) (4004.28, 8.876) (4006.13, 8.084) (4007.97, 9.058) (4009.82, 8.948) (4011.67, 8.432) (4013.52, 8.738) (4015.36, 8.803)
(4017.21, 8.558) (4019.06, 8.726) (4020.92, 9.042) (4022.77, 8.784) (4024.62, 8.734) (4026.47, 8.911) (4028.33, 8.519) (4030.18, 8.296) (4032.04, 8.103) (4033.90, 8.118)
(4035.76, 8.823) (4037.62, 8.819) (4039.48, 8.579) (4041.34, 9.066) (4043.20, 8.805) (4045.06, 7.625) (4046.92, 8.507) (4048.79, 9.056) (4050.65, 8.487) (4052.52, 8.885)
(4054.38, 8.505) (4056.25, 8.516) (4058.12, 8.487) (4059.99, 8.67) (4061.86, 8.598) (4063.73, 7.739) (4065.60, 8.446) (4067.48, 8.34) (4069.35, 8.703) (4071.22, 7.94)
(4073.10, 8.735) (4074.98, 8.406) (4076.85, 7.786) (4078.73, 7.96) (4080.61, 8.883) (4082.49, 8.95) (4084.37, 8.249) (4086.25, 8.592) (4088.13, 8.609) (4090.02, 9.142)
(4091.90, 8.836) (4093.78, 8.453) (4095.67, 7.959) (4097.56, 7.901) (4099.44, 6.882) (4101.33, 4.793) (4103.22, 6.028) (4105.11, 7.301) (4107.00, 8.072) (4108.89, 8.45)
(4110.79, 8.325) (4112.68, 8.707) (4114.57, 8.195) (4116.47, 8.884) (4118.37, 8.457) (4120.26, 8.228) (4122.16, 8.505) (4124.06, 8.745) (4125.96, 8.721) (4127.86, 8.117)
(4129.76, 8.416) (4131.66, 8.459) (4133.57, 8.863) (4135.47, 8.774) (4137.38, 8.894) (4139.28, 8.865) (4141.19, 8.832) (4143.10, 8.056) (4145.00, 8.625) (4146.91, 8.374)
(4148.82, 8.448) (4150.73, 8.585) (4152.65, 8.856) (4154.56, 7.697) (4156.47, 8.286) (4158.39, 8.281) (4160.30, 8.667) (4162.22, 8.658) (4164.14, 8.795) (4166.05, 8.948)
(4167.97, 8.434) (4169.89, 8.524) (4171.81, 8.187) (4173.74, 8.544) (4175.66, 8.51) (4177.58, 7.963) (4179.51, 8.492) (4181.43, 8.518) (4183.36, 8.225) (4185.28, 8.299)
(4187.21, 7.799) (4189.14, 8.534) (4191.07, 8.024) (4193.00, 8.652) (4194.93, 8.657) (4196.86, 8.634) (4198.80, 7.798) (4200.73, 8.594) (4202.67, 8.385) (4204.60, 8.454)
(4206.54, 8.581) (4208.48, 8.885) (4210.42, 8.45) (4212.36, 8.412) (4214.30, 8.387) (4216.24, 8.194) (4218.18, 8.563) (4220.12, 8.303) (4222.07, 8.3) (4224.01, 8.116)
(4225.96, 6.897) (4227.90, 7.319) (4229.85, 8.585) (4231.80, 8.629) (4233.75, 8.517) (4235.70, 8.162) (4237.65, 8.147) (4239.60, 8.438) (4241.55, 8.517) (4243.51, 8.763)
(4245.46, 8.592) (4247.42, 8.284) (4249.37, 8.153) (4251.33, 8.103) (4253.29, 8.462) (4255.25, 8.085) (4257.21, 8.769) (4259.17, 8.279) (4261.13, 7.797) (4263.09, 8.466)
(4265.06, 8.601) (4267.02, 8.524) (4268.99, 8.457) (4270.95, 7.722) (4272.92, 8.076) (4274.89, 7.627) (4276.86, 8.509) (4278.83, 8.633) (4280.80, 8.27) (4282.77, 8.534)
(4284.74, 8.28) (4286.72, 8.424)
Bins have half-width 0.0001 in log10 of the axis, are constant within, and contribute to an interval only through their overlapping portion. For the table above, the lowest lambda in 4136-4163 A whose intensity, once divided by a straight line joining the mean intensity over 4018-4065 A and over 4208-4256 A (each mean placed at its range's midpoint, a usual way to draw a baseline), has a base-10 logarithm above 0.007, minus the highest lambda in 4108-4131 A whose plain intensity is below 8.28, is 9.5 A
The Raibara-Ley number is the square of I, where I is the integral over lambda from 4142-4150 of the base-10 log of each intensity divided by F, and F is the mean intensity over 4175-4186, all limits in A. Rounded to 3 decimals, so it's 0.000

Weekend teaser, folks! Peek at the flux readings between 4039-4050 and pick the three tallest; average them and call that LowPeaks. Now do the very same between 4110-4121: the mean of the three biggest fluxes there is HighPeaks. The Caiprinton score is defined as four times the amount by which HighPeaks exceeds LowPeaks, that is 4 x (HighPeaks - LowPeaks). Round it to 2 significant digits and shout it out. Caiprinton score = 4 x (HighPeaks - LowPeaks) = -1.2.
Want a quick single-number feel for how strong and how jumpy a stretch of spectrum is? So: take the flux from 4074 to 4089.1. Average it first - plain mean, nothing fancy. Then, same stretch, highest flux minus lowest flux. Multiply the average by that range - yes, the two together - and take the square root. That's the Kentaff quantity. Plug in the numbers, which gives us 3.1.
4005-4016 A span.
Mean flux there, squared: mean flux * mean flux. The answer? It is 75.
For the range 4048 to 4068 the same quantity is 73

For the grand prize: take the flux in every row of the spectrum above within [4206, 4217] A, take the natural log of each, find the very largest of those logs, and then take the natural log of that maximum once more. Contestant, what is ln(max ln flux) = 0.781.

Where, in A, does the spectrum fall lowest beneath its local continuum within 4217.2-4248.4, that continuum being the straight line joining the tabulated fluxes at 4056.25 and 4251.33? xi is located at 4225.96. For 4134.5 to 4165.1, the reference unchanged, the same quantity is 4154.56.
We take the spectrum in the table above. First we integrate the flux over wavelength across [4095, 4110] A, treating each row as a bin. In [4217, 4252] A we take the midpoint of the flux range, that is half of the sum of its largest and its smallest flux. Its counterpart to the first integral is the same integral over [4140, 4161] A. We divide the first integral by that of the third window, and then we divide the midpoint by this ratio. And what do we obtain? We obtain 13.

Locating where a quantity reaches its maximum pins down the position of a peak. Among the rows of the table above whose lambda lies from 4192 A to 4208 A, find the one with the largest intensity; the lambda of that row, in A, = 4194.93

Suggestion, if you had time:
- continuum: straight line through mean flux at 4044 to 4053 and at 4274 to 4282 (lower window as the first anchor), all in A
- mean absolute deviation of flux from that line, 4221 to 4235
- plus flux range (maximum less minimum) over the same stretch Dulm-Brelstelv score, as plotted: 2.2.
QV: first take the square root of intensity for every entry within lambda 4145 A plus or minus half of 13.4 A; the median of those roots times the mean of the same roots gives 8.56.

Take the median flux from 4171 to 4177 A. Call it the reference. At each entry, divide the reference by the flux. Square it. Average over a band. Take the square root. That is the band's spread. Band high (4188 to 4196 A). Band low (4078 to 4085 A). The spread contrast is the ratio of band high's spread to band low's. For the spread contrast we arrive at 1.00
